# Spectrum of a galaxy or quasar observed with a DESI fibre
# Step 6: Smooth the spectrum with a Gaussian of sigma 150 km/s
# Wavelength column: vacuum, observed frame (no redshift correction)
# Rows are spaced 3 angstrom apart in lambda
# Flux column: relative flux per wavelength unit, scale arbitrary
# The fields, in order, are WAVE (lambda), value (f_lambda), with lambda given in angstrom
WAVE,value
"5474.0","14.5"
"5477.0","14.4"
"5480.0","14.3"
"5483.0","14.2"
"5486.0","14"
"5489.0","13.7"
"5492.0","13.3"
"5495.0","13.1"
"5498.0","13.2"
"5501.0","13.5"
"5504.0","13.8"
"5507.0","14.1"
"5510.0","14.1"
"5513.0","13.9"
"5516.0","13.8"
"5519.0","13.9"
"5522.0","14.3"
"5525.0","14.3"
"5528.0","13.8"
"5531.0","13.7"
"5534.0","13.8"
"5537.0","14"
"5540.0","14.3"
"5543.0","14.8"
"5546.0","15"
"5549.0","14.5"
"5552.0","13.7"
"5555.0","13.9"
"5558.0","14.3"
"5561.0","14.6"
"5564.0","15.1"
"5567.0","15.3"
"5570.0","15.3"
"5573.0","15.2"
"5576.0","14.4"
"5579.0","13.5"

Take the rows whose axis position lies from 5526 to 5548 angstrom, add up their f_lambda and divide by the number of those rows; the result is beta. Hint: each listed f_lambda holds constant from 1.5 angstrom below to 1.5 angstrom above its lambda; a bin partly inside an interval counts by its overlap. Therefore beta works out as 14.2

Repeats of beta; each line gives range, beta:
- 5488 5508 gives 13.5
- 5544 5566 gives 14.4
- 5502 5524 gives 14.0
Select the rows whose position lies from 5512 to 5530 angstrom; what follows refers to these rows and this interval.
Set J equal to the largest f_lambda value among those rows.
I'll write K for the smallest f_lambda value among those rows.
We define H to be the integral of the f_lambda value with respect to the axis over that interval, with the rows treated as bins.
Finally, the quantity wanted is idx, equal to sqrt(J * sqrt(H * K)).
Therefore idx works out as 29.0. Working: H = 252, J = 14.3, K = 13.8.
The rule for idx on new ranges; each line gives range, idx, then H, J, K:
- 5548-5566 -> 30.0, 259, 15.1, 13.7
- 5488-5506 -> 27.9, 242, 13.8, 13.1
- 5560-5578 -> 30.9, 269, 15.3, 14.4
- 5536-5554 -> 29.9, 259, 15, 13.7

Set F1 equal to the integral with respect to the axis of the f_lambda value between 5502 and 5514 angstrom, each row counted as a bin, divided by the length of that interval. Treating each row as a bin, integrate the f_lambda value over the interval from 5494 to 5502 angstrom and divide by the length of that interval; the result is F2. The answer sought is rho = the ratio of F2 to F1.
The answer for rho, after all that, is 0.95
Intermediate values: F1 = 14.0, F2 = 13.3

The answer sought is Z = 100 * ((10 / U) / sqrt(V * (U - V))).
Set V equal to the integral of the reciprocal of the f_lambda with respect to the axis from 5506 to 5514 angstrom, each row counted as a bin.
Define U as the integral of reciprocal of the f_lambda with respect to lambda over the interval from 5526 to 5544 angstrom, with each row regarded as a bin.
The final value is 1225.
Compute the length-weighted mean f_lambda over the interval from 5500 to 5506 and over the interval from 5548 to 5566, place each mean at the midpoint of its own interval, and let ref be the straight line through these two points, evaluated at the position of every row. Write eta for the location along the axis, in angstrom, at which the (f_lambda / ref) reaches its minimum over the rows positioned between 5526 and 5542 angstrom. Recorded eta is 5531.0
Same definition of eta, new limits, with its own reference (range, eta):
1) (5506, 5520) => 5516.0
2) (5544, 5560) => 5552.0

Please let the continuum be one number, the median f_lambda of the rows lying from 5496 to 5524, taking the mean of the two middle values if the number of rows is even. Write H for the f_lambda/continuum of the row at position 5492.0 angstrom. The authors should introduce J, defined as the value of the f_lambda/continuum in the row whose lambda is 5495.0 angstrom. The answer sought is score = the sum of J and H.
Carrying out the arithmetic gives 1.90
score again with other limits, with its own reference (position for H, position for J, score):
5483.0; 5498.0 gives 1.97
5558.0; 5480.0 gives 2.06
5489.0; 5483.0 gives 2.01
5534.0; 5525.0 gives 2.02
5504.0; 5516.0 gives 1.99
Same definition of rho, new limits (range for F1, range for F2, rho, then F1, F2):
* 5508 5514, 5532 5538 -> 0.99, 14.0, 13.9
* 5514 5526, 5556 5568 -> 1.05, 14.1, 14.8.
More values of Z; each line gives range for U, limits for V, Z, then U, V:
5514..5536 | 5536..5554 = 992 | 1.6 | 1.25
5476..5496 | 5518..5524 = 1052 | 1.4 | 0.42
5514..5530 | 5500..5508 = 1532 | 1.1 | 0.58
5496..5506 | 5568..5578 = 6273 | 0.7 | 0.67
